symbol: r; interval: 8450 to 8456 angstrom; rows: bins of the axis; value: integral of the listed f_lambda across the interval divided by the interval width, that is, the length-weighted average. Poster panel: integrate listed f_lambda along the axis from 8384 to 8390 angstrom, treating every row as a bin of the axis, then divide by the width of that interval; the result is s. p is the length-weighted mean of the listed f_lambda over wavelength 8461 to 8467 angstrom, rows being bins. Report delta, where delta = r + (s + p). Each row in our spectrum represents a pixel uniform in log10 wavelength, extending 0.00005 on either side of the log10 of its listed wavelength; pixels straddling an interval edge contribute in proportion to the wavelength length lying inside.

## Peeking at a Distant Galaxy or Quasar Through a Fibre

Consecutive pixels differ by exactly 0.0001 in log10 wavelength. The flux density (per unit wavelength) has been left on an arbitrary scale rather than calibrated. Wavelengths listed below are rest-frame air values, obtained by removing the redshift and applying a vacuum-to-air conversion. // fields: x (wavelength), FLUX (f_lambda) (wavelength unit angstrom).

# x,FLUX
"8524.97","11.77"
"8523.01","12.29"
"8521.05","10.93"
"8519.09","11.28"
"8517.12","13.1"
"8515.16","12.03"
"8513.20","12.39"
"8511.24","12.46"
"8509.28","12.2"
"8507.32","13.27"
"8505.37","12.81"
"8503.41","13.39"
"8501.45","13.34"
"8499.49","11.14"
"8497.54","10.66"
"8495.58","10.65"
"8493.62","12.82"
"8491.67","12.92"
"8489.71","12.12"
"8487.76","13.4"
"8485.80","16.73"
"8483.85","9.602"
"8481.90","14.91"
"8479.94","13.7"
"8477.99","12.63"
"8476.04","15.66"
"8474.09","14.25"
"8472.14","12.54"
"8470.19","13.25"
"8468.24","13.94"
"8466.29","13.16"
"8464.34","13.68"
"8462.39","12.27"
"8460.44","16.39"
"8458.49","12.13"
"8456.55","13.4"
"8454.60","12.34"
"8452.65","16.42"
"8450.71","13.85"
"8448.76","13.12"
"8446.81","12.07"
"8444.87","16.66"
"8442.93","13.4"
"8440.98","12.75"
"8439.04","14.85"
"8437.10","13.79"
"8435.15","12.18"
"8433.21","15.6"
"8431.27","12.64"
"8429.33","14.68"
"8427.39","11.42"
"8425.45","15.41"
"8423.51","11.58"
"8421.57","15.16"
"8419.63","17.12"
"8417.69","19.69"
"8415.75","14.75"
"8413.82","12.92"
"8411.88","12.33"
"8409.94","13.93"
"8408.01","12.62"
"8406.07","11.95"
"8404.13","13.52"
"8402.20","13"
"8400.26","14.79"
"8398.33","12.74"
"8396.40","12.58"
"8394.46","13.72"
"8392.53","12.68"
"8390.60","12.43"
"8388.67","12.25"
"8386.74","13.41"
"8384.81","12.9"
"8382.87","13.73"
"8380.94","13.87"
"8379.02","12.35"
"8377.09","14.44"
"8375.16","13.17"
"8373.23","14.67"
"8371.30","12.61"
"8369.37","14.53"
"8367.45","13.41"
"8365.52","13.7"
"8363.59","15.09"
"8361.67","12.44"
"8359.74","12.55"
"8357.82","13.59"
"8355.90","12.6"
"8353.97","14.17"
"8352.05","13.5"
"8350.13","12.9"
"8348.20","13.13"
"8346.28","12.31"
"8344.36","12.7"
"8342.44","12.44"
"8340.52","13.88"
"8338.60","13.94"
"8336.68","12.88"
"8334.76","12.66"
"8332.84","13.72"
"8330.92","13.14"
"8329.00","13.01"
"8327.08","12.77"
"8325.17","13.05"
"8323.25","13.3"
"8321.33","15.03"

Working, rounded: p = 13.3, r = 14.2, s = 12.8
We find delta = 40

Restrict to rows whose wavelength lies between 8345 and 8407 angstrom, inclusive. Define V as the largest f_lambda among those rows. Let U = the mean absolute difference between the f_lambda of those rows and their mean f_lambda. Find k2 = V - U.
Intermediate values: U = 0.69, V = 15.09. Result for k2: 14.4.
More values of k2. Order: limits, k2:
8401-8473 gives 18.3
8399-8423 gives 18.0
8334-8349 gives 13.4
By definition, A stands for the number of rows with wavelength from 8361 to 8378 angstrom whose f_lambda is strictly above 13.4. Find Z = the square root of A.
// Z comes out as 2.4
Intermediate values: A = 6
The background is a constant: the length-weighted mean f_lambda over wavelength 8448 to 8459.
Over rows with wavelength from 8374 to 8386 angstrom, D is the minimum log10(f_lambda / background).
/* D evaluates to -0.042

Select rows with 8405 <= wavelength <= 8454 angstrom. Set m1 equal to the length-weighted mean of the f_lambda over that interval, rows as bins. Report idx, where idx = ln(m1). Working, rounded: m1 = 14.0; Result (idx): 2.64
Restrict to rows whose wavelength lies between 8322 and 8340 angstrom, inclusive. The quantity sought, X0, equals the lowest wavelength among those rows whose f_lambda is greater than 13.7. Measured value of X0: 8332.84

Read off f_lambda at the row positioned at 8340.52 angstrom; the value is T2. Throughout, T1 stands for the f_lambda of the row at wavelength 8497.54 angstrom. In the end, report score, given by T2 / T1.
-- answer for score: 1.30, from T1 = 10.66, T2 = 13.88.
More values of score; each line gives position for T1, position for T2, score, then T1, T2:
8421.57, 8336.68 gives 0.85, 15.16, 12.88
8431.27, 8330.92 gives 1.04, 12.64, 13.14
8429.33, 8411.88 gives 0.84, 14.68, 12.33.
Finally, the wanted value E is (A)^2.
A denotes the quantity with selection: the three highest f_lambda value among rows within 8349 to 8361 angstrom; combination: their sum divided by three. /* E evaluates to 189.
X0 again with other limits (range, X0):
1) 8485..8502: 8485.80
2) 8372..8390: 8373.23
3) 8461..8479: 8468.24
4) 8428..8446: 8429.33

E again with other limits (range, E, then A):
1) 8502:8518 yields 176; 13.3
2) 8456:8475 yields 221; 14.9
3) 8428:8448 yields 247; 15.7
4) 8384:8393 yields 169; 13.0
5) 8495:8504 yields 159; 12.6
